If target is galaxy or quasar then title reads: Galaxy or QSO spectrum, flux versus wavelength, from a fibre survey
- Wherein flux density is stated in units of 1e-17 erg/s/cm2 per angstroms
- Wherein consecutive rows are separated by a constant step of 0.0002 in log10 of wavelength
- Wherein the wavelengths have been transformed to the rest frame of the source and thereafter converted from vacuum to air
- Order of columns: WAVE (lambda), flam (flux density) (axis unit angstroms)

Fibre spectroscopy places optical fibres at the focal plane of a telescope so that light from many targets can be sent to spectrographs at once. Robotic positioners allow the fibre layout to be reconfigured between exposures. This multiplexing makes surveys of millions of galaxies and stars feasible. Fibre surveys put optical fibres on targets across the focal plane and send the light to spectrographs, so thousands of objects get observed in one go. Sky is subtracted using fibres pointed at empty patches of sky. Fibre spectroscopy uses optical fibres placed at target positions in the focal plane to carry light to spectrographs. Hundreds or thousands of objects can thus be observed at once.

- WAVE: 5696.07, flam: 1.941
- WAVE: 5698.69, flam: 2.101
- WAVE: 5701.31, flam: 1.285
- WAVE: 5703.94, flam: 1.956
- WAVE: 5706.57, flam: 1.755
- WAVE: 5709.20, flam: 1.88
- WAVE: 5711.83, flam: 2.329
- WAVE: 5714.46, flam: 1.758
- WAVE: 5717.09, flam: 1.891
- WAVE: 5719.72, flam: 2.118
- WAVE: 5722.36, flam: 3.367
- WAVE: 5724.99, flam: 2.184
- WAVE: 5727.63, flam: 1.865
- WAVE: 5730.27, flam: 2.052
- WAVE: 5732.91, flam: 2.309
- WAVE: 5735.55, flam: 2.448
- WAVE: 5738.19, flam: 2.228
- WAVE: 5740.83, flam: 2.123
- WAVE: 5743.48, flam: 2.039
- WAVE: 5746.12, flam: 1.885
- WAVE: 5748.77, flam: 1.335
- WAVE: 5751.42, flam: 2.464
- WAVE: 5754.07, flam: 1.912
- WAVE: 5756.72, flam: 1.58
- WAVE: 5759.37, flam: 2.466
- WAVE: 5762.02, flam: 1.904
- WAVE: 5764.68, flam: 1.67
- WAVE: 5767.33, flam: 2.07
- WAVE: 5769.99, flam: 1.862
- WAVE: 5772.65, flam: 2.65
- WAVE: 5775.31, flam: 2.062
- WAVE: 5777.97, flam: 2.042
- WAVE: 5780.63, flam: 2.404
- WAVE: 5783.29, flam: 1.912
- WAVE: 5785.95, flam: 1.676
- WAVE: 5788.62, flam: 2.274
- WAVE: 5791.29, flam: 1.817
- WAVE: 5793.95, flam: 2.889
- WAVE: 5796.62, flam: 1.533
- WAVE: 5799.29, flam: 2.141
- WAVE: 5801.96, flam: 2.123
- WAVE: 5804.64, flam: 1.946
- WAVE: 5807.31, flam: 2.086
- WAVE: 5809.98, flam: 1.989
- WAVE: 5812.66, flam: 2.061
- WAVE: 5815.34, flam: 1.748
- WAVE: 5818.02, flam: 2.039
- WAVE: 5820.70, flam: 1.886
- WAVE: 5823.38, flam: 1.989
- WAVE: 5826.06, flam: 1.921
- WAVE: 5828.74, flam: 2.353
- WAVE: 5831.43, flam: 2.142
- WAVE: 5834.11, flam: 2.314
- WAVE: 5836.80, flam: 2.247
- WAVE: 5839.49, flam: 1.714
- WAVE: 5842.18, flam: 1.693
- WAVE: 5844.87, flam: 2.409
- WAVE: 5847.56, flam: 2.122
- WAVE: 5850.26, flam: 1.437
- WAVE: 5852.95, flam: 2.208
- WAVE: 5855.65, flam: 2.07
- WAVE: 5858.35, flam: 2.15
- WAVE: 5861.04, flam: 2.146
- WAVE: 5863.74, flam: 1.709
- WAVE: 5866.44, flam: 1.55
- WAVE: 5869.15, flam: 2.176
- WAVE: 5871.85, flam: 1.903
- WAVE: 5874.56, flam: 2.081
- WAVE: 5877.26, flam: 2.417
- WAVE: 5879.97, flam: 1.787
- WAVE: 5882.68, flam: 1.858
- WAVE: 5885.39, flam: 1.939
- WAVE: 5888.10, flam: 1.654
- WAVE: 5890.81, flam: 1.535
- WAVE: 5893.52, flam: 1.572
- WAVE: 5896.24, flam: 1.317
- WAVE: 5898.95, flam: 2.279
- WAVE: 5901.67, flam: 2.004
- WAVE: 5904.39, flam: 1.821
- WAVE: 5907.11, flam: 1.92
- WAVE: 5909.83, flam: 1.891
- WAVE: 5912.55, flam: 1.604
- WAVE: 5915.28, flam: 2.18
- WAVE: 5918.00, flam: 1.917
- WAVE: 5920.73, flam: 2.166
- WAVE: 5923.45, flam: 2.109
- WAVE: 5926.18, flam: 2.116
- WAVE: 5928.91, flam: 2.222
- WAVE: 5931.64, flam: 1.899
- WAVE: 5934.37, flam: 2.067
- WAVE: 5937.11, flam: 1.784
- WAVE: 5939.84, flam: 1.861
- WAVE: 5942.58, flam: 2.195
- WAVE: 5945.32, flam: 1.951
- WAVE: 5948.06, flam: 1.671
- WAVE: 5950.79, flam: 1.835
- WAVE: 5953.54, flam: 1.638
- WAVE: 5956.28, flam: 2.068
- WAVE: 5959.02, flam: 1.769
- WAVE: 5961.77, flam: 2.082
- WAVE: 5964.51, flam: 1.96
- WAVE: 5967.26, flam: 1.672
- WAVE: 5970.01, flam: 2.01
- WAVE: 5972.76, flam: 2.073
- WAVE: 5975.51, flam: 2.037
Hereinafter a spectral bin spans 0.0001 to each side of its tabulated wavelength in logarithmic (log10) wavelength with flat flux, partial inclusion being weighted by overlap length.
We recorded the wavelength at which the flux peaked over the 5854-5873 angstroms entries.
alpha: 5869.15 angstroms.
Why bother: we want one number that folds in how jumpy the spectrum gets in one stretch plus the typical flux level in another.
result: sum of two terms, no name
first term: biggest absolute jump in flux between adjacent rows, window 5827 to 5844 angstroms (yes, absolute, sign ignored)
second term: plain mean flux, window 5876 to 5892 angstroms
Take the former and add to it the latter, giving 2.40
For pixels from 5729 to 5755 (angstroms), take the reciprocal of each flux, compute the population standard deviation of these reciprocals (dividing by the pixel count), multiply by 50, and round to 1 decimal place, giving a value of 4.7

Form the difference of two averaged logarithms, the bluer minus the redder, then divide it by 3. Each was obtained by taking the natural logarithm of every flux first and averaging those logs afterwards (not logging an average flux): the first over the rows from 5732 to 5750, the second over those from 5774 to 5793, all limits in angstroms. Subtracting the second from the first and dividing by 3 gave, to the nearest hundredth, 0.00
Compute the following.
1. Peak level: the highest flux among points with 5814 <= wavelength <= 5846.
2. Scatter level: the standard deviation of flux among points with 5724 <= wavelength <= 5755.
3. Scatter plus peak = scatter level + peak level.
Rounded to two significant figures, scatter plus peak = 2.7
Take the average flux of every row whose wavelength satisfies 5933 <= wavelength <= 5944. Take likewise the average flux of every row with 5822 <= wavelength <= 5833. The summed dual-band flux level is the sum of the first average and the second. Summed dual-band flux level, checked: 4.08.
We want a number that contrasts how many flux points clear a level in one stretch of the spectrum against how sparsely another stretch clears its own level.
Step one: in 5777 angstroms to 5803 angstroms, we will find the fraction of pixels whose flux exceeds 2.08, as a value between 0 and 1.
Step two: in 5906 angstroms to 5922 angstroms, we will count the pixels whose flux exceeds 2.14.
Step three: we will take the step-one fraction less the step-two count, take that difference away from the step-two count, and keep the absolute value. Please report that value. 3.5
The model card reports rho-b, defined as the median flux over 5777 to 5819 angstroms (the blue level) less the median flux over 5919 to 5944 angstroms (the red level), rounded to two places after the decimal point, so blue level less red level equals -0.07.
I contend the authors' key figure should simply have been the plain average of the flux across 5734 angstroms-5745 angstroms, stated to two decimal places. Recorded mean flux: 2.21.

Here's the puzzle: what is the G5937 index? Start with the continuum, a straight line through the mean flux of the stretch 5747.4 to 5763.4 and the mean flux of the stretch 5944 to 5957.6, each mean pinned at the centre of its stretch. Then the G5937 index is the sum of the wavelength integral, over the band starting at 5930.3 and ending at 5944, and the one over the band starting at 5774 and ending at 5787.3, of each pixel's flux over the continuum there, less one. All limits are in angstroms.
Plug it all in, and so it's 1.5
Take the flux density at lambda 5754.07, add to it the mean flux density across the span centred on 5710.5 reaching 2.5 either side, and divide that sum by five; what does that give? 0.80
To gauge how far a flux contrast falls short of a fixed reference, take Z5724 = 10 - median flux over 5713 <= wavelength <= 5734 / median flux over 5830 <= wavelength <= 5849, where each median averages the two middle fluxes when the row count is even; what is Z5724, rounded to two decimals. 9.03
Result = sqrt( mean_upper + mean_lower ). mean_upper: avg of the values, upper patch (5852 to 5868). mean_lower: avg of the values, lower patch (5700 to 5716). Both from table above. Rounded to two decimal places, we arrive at 1.95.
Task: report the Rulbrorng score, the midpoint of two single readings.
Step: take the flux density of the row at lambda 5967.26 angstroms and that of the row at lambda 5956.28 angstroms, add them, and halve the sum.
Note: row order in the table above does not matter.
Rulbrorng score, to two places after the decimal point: 1.87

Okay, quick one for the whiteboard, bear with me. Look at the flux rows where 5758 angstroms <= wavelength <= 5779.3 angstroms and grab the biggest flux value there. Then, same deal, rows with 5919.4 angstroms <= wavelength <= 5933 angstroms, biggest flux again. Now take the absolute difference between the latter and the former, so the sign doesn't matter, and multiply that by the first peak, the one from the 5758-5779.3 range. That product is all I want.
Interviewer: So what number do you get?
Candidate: 1.1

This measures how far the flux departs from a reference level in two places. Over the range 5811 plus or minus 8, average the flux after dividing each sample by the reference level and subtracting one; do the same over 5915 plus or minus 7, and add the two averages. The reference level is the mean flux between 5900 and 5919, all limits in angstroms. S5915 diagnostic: 0.06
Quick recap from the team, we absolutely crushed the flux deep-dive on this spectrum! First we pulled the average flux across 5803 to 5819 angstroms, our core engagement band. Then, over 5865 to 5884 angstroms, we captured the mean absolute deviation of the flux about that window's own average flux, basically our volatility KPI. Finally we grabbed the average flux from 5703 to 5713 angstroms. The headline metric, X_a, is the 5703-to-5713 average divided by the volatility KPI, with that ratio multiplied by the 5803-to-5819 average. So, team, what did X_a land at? 18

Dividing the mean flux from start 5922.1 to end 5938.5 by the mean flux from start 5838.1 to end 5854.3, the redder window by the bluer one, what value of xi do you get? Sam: 1.05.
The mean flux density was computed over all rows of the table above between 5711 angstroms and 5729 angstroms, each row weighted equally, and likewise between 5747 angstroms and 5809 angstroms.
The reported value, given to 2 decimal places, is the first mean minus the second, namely 0.18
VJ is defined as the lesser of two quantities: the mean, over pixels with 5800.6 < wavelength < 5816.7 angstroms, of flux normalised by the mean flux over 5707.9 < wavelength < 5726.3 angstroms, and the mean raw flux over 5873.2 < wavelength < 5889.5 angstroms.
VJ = 0.90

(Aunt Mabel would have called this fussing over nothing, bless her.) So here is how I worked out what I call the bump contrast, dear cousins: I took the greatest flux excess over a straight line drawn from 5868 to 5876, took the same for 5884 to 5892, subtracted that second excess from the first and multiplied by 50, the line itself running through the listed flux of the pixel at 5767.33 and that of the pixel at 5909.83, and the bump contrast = 11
